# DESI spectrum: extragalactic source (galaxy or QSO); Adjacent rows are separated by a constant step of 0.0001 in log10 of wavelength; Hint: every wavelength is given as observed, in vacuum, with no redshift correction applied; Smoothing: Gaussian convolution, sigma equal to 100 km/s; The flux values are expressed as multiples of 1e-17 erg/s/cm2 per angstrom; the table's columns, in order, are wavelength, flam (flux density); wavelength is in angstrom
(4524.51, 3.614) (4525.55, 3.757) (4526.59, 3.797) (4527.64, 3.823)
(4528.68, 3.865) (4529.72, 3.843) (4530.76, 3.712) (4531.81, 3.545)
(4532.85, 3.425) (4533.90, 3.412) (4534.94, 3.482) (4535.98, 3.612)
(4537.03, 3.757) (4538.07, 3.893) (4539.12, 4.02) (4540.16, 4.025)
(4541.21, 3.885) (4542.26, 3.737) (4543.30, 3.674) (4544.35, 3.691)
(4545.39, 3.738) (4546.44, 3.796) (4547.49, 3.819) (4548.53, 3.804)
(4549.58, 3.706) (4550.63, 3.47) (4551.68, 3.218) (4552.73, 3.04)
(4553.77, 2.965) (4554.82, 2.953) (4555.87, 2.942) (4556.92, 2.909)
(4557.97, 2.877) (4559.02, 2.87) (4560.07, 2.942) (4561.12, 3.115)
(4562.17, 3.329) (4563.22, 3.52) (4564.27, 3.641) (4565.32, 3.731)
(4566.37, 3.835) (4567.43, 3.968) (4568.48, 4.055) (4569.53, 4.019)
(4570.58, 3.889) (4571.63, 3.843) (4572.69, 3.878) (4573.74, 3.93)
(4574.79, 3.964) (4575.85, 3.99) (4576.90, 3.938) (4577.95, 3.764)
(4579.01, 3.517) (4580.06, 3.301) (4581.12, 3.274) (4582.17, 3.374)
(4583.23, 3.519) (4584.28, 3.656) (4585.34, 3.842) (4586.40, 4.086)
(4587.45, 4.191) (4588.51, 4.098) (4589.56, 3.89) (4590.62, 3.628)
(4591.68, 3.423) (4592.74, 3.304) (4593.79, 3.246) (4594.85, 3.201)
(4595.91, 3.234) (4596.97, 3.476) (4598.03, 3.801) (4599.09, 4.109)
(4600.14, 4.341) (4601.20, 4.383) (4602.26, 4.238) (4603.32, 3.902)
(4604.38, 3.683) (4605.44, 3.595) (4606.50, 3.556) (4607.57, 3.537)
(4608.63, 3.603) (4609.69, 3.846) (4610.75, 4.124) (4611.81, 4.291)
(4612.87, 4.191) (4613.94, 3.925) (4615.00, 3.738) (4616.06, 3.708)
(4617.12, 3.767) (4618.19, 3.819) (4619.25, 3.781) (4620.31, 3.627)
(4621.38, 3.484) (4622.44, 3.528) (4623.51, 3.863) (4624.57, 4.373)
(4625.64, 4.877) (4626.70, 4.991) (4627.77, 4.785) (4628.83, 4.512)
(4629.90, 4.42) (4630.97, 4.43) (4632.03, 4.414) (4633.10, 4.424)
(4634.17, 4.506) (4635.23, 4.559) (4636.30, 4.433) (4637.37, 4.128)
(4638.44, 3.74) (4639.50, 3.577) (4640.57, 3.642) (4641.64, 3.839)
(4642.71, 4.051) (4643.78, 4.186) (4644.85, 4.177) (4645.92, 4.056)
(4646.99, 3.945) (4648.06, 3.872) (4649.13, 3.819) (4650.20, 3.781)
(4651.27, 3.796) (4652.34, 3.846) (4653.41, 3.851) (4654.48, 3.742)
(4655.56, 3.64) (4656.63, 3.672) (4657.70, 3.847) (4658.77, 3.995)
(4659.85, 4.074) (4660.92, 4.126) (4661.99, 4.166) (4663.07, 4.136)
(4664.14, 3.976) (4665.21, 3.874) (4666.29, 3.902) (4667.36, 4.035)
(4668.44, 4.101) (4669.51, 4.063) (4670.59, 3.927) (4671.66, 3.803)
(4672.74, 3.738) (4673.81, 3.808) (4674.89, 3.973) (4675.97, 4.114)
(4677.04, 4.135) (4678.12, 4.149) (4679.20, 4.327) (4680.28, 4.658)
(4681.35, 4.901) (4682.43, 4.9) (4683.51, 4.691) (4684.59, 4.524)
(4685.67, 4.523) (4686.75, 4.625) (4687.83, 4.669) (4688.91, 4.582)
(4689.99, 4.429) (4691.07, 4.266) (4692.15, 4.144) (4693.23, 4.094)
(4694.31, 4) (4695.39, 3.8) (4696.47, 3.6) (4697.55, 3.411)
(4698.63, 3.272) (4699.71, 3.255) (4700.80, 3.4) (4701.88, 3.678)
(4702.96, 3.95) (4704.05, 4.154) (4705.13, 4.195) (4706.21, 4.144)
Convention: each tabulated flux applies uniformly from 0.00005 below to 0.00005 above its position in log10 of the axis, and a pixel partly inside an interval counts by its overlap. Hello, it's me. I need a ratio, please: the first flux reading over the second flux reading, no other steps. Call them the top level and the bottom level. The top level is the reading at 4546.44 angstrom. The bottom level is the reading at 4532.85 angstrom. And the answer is 1.1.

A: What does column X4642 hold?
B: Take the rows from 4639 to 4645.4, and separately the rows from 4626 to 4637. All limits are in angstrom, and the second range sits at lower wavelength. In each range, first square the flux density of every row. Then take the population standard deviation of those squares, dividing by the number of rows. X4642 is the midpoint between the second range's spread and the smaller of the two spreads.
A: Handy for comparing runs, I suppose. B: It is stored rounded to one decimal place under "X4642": 1.7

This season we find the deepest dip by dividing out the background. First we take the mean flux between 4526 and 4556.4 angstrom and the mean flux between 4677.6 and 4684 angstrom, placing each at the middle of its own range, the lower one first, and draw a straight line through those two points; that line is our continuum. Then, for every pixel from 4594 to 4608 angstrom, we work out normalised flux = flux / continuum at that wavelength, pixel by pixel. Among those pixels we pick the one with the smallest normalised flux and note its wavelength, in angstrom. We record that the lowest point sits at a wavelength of 4594.85 angstrom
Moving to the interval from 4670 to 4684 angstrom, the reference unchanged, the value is 4672.74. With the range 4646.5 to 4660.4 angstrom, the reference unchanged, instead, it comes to 4655.56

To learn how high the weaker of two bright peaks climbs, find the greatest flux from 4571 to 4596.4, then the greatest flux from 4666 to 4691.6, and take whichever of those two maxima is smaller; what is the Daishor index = 4.2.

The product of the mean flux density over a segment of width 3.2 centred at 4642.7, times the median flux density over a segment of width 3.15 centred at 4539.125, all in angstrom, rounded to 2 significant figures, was 16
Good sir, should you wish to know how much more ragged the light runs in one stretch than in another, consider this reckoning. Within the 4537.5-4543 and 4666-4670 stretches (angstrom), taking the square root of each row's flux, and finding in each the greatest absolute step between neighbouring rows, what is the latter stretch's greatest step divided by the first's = 0.88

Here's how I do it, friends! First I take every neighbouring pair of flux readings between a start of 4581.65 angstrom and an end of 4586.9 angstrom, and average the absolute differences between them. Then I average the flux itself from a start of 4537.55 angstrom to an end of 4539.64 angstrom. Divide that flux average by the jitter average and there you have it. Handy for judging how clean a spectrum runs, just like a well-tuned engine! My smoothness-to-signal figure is 22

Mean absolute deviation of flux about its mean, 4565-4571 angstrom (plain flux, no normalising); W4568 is 0.10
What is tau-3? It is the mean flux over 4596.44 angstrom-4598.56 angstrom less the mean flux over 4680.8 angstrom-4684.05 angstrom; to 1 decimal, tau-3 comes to -1.2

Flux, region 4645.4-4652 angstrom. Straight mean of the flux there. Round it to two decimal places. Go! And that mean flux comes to 3.88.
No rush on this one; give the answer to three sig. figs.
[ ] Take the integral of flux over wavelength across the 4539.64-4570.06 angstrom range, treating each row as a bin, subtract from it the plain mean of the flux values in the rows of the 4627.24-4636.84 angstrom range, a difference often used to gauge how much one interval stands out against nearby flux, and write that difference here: 102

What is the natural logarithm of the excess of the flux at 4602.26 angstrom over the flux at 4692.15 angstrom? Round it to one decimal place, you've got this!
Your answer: -2.4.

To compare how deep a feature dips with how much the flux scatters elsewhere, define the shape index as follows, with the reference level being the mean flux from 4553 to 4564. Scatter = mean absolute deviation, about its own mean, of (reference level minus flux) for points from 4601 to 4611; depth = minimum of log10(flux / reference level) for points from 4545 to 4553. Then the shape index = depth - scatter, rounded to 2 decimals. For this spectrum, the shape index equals -0.25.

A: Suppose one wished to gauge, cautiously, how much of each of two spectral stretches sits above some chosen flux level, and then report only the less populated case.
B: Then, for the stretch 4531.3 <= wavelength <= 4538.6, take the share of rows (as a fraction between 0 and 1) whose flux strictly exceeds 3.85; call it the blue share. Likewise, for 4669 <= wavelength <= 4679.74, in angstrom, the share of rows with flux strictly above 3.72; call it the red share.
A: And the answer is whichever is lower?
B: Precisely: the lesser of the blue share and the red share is 0.14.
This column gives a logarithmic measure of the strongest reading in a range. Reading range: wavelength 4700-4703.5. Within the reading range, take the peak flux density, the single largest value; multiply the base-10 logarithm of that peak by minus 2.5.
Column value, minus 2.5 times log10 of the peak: -1.49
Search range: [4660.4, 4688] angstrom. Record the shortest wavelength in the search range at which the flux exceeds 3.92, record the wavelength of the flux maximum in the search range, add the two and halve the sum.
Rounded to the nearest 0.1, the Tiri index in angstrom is 4671.1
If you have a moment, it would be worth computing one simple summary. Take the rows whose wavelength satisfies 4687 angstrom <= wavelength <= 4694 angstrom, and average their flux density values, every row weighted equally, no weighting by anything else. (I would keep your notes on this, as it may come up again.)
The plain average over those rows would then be 4.36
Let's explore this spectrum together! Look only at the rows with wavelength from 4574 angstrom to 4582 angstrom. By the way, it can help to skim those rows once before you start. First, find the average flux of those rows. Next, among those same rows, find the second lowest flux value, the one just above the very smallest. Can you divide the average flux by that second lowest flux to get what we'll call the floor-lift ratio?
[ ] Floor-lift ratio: 1.11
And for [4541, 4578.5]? 1.24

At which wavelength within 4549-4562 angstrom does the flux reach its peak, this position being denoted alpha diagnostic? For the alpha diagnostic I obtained 4549.58 angstrom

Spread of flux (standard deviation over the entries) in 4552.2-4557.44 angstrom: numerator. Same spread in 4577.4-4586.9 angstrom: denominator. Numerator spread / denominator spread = 0.2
